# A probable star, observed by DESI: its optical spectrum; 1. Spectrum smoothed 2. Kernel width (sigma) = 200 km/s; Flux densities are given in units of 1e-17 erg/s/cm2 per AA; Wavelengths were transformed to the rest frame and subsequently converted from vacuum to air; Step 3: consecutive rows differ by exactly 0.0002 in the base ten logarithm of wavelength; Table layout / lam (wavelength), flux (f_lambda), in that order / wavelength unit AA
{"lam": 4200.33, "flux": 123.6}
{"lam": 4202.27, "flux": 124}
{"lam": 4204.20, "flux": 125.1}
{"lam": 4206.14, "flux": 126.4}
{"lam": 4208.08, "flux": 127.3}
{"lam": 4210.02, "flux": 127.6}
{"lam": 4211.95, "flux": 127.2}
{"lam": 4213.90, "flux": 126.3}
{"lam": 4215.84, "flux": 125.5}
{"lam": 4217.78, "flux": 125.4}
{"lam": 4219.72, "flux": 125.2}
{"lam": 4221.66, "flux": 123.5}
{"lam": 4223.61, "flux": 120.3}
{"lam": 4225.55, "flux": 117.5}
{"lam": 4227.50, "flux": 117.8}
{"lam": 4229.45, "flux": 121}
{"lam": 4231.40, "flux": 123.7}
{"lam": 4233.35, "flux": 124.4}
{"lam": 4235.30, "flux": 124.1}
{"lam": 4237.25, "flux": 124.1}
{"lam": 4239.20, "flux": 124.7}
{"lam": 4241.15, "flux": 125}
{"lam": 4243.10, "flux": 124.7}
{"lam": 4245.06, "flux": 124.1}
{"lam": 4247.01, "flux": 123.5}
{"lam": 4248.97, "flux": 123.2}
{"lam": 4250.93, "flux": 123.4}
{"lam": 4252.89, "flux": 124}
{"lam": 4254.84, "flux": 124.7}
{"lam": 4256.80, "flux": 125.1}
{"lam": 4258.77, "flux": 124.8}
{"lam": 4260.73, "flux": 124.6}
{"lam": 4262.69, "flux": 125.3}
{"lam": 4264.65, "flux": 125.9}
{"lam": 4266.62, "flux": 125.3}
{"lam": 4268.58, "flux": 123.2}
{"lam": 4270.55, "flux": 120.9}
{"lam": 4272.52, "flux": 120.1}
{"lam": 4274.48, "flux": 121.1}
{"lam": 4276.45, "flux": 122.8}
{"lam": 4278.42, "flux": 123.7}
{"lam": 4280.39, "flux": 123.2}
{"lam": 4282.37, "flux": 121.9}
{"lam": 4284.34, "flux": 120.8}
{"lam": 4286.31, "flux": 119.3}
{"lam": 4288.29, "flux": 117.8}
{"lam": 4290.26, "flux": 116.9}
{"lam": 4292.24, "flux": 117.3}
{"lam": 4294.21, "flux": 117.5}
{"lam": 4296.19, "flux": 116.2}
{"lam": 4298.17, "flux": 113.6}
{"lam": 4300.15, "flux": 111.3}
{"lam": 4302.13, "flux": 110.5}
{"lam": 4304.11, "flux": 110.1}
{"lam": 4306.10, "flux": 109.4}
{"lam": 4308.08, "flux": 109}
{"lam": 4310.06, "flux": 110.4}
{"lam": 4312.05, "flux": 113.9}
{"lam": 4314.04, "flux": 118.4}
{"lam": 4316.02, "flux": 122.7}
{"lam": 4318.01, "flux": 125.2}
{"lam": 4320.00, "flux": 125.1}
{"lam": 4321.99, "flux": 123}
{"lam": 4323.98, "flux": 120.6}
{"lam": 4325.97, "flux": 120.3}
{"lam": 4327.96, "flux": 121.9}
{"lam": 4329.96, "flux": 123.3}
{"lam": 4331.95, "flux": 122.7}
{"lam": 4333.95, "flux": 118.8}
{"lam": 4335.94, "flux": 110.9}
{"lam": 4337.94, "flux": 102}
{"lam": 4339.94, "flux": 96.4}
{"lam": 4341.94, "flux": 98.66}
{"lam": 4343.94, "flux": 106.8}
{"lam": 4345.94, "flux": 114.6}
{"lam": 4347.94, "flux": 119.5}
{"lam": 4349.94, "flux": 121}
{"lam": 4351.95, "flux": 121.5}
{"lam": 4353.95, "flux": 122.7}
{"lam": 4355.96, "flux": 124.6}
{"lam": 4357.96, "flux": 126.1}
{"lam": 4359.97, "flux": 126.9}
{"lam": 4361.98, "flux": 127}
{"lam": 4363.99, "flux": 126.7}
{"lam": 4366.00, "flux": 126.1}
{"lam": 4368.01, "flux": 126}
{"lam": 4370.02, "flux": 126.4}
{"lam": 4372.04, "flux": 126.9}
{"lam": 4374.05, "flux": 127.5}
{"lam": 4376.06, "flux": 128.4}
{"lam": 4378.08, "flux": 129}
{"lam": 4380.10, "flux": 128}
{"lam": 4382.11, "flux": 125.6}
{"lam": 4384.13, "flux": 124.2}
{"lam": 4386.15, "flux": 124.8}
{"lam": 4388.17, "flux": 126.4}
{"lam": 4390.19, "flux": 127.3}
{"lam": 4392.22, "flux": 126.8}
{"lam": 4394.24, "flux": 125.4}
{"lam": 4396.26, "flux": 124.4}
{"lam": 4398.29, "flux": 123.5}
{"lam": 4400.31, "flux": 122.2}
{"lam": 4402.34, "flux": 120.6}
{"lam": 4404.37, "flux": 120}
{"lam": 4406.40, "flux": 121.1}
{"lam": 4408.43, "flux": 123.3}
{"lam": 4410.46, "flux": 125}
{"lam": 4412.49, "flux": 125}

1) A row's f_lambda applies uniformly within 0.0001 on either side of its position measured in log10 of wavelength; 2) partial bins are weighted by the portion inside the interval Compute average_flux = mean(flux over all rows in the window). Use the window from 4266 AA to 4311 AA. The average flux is 117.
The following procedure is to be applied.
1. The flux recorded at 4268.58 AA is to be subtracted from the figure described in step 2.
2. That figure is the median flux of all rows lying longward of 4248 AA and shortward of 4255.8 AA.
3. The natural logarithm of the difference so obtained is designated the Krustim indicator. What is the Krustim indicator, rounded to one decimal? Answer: -0.7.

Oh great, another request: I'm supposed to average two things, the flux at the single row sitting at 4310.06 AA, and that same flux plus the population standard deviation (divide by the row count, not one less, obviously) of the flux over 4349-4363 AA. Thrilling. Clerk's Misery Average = 111.6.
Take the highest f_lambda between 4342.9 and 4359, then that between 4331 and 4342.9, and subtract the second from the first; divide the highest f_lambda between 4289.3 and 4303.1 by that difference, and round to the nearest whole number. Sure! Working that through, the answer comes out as 35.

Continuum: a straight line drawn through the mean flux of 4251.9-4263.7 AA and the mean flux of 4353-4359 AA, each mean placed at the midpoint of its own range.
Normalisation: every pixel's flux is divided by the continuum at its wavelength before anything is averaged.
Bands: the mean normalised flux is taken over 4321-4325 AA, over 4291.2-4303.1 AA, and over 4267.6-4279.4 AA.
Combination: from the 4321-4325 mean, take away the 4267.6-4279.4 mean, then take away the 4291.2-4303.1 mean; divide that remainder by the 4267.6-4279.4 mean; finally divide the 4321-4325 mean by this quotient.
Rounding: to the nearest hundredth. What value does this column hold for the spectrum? -1.04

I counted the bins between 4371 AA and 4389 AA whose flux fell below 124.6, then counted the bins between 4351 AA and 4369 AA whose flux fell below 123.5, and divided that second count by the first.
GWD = 2.0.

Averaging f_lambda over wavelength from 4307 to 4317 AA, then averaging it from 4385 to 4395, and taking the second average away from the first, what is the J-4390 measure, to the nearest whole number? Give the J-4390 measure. -11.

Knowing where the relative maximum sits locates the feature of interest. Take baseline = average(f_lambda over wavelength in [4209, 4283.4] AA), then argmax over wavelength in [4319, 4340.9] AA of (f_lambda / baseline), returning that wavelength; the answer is 4320.00 AA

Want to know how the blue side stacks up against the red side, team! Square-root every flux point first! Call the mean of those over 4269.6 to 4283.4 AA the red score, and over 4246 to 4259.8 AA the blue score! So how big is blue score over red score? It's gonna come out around 1.01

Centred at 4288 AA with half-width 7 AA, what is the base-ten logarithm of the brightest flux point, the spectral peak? 2.09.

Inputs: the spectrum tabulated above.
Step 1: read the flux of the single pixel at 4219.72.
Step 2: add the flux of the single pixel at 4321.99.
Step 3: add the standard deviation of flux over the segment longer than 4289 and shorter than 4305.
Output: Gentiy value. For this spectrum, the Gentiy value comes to 251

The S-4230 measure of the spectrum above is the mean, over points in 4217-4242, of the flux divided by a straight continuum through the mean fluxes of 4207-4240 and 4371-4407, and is 0.991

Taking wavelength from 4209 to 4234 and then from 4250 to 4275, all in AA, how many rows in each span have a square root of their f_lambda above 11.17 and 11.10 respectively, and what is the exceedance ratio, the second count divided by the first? 1.5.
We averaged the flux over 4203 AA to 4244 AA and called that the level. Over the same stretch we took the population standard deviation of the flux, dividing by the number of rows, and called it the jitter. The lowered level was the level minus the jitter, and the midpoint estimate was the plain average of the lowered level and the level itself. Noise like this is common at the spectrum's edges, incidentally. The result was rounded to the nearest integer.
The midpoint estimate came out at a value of 123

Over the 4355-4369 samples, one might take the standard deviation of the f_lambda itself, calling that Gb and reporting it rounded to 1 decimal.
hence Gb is 0.8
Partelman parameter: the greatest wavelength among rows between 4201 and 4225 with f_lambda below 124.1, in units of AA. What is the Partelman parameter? 4223.61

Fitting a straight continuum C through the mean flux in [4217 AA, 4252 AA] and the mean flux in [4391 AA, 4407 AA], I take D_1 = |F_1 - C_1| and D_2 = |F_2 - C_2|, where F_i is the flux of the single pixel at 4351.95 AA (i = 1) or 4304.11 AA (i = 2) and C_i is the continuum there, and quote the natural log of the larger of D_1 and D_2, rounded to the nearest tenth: 2.6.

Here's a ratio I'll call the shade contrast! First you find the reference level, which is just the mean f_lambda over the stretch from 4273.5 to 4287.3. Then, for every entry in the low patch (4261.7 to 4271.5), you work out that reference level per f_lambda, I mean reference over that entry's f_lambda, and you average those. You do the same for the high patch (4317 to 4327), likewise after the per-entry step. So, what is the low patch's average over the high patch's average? 0.99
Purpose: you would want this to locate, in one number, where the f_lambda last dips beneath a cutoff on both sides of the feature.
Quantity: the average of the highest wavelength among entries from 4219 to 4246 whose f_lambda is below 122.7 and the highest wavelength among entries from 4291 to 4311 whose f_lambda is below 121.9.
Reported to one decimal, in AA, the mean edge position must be 4269.8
